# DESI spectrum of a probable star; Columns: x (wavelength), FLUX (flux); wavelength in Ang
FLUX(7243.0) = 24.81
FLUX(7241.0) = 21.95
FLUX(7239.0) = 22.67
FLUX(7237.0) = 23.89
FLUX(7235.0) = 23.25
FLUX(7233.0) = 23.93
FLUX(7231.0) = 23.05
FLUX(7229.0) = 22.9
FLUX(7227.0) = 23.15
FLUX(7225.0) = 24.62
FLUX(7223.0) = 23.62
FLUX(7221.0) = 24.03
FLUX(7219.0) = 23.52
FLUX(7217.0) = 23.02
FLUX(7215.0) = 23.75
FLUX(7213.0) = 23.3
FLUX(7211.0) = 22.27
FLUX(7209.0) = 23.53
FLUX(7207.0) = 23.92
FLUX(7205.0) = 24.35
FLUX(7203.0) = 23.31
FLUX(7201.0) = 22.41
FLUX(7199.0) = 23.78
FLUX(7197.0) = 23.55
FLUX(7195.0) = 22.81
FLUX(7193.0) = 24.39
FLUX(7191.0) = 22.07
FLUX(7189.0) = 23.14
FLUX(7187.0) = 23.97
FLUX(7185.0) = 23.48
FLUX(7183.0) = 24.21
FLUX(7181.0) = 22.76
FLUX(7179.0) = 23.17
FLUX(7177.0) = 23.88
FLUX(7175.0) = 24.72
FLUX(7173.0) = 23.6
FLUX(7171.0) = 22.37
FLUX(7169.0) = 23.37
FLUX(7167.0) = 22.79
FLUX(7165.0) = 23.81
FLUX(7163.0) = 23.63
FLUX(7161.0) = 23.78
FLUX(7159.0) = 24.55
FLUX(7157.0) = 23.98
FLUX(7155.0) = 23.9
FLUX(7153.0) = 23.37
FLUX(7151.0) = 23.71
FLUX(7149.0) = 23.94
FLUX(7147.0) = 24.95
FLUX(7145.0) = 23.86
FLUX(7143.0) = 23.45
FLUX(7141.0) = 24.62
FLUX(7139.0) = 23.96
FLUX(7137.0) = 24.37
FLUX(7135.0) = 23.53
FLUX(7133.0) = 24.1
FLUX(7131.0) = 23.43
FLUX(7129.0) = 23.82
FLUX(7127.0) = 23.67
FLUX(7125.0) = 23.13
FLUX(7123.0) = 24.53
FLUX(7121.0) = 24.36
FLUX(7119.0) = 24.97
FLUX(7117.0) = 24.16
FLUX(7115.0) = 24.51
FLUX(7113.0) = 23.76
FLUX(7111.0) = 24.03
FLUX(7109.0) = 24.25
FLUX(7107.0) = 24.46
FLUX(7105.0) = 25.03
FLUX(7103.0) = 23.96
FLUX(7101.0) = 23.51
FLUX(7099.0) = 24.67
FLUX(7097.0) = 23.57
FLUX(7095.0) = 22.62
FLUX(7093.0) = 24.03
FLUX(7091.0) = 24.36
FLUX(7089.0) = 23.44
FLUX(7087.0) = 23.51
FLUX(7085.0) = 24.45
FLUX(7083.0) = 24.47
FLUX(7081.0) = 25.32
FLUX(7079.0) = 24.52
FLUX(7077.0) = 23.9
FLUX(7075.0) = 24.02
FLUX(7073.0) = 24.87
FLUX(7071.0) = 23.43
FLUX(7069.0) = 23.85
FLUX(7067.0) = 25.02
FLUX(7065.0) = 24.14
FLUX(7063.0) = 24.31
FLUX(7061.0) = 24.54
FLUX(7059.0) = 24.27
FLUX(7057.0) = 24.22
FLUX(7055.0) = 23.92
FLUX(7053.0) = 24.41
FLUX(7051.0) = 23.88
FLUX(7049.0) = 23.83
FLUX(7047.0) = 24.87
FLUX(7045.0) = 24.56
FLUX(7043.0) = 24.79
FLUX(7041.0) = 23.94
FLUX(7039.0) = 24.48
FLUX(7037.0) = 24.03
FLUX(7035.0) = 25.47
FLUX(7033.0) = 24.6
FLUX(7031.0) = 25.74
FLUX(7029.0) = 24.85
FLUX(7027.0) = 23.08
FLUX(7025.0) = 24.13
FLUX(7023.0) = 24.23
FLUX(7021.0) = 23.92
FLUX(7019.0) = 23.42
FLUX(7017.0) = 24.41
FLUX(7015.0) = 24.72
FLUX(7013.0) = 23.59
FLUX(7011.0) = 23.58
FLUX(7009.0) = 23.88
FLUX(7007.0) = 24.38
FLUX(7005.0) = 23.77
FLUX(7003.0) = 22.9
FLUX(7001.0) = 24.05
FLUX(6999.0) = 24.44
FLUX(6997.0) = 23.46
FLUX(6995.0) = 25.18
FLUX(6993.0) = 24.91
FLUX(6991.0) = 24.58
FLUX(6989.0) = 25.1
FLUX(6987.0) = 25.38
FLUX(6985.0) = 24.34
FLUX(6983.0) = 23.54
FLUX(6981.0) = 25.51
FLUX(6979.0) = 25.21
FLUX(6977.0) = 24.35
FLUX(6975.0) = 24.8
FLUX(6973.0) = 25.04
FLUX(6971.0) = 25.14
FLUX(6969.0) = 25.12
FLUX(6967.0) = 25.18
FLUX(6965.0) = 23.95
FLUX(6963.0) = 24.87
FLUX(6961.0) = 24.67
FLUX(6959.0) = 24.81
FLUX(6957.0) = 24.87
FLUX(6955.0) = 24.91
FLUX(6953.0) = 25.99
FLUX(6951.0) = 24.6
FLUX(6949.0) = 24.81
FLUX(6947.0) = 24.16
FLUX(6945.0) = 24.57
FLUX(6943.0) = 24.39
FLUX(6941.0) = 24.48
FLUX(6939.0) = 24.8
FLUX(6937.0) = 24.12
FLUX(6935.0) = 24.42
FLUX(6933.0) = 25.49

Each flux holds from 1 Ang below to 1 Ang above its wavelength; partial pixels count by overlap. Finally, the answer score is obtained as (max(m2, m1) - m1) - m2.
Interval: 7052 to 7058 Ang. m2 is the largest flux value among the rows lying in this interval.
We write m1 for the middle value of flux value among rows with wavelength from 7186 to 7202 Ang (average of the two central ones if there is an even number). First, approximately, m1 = 23.3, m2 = 24.41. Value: -23.3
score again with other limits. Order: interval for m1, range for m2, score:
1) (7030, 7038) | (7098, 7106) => -25.0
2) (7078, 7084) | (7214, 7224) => -24.0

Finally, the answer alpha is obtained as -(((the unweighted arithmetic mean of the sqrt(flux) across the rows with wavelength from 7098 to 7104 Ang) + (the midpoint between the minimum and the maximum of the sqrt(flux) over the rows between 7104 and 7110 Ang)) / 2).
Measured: -4.934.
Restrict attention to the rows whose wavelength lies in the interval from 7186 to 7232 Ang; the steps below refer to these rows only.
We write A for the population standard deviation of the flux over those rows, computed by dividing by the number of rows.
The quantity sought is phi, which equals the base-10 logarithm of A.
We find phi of -0.19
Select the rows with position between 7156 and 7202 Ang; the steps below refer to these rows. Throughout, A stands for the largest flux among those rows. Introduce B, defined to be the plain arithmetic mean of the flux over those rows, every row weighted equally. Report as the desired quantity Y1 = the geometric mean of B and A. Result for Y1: 24.1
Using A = 24.72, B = 23.5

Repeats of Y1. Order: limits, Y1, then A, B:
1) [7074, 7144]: 24.7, 25.32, 24.1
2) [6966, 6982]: 25.3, 25.51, 25.0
